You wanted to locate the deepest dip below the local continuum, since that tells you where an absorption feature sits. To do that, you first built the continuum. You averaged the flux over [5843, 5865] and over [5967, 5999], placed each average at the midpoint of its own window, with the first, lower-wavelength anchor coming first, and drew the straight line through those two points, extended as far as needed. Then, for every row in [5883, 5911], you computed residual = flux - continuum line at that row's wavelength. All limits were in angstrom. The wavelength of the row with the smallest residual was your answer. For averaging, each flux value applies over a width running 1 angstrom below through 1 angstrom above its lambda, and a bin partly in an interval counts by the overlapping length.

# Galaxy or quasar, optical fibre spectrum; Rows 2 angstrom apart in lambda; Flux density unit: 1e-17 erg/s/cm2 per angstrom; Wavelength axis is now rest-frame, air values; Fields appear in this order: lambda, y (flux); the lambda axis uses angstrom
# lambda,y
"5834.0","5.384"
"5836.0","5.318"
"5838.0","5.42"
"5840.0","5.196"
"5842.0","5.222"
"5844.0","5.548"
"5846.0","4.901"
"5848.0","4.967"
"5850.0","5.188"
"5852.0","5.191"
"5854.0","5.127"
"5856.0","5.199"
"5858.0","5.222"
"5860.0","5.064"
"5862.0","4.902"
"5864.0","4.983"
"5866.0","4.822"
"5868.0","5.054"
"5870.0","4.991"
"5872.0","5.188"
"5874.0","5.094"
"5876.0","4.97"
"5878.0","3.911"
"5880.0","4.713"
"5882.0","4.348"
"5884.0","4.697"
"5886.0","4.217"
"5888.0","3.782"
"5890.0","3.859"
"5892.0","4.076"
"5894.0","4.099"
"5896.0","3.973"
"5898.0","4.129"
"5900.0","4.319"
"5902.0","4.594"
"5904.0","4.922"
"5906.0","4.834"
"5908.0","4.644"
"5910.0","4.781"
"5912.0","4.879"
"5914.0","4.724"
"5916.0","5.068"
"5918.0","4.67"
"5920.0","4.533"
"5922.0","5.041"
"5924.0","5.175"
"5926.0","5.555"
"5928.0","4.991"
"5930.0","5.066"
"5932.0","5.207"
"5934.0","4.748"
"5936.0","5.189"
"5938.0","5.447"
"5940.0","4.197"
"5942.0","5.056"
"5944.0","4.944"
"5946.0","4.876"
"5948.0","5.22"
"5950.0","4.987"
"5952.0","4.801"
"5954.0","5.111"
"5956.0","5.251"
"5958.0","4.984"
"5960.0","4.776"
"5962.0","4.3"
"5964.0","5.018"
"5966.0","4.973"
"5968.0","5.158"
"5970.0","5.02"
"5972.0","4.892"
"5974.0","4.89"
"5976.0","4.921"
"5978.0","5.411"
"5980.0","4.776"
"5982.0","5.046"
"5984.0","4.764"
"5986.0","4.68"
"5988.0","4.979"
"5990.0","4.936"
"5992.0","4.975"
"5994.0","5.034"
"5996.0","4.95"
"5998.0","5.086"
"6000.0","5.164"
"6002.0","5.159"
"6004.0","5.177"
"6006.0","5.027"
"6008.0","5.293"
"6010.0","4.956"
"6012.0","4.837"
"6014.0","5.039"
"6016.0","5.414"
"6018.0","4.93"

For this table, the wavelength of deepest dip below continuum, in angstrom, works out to 5888.0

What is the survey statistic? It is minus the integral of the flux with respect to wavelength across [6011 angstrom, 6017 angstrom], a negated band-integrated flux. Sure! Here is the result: -30.58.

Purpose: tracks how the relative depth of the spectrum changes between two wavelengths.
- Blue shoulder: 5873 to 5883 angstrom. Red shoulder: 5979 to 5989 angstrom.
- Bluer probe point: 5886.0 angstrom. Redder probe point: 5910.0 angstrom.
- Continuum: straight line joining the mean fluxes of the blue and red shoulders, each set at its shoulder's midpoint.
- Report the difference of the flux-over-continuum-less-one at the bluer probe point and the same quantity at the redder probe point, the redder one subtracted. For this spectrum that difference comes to -0.110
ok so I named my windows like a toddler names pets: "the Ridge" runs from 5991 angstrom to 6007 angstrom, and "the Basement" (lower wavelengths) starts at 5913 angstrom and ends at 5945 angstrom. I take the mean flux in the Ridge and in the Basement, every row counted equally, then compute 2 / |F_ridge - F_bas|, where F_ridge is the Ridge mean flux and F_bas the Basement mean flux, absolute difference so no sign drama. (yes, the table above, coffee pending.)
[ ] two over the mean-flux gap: 20.9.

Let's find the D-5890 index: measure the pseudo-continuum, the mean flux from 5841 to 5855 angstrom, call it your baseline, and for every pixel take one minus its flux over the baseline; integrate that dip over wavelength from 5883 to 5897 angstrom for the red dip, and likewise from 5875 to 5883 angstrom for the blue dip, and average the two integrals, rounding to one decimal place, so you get 2.0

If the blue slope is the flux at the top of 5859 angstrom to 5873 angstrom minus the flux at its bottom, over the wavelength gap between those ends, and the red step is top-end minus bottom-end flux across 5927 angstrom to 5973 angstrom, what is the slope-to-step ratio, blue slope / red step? -0.104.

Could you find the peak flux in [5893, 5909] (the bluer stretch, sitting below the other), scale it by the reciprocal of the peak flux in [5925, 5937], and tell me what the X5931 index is 0.89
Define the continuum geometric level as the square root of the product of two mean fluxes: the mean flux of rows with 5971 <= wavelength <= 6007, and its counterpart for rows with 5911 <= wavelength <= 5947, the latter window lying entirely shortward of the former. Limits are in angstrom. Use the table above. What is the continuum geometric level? 4.98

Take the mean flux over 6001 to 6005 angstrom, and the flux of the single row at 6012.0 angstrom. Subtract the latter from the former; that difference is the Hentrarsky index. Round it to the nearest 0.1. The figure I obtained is 0.3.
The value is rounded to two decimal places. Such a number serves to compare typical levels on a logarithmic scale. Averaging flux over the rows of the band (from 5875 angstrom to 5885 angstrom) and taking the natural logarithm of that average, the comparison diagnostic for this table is 1.51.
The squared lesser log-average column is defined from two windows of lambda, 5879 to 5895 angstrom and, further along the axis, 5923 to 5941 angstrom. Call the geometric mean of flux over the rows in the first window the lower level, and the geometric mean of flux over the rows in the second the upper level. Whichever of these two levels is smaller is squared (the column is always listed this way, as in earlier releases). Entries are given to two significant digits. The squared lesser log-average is 18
